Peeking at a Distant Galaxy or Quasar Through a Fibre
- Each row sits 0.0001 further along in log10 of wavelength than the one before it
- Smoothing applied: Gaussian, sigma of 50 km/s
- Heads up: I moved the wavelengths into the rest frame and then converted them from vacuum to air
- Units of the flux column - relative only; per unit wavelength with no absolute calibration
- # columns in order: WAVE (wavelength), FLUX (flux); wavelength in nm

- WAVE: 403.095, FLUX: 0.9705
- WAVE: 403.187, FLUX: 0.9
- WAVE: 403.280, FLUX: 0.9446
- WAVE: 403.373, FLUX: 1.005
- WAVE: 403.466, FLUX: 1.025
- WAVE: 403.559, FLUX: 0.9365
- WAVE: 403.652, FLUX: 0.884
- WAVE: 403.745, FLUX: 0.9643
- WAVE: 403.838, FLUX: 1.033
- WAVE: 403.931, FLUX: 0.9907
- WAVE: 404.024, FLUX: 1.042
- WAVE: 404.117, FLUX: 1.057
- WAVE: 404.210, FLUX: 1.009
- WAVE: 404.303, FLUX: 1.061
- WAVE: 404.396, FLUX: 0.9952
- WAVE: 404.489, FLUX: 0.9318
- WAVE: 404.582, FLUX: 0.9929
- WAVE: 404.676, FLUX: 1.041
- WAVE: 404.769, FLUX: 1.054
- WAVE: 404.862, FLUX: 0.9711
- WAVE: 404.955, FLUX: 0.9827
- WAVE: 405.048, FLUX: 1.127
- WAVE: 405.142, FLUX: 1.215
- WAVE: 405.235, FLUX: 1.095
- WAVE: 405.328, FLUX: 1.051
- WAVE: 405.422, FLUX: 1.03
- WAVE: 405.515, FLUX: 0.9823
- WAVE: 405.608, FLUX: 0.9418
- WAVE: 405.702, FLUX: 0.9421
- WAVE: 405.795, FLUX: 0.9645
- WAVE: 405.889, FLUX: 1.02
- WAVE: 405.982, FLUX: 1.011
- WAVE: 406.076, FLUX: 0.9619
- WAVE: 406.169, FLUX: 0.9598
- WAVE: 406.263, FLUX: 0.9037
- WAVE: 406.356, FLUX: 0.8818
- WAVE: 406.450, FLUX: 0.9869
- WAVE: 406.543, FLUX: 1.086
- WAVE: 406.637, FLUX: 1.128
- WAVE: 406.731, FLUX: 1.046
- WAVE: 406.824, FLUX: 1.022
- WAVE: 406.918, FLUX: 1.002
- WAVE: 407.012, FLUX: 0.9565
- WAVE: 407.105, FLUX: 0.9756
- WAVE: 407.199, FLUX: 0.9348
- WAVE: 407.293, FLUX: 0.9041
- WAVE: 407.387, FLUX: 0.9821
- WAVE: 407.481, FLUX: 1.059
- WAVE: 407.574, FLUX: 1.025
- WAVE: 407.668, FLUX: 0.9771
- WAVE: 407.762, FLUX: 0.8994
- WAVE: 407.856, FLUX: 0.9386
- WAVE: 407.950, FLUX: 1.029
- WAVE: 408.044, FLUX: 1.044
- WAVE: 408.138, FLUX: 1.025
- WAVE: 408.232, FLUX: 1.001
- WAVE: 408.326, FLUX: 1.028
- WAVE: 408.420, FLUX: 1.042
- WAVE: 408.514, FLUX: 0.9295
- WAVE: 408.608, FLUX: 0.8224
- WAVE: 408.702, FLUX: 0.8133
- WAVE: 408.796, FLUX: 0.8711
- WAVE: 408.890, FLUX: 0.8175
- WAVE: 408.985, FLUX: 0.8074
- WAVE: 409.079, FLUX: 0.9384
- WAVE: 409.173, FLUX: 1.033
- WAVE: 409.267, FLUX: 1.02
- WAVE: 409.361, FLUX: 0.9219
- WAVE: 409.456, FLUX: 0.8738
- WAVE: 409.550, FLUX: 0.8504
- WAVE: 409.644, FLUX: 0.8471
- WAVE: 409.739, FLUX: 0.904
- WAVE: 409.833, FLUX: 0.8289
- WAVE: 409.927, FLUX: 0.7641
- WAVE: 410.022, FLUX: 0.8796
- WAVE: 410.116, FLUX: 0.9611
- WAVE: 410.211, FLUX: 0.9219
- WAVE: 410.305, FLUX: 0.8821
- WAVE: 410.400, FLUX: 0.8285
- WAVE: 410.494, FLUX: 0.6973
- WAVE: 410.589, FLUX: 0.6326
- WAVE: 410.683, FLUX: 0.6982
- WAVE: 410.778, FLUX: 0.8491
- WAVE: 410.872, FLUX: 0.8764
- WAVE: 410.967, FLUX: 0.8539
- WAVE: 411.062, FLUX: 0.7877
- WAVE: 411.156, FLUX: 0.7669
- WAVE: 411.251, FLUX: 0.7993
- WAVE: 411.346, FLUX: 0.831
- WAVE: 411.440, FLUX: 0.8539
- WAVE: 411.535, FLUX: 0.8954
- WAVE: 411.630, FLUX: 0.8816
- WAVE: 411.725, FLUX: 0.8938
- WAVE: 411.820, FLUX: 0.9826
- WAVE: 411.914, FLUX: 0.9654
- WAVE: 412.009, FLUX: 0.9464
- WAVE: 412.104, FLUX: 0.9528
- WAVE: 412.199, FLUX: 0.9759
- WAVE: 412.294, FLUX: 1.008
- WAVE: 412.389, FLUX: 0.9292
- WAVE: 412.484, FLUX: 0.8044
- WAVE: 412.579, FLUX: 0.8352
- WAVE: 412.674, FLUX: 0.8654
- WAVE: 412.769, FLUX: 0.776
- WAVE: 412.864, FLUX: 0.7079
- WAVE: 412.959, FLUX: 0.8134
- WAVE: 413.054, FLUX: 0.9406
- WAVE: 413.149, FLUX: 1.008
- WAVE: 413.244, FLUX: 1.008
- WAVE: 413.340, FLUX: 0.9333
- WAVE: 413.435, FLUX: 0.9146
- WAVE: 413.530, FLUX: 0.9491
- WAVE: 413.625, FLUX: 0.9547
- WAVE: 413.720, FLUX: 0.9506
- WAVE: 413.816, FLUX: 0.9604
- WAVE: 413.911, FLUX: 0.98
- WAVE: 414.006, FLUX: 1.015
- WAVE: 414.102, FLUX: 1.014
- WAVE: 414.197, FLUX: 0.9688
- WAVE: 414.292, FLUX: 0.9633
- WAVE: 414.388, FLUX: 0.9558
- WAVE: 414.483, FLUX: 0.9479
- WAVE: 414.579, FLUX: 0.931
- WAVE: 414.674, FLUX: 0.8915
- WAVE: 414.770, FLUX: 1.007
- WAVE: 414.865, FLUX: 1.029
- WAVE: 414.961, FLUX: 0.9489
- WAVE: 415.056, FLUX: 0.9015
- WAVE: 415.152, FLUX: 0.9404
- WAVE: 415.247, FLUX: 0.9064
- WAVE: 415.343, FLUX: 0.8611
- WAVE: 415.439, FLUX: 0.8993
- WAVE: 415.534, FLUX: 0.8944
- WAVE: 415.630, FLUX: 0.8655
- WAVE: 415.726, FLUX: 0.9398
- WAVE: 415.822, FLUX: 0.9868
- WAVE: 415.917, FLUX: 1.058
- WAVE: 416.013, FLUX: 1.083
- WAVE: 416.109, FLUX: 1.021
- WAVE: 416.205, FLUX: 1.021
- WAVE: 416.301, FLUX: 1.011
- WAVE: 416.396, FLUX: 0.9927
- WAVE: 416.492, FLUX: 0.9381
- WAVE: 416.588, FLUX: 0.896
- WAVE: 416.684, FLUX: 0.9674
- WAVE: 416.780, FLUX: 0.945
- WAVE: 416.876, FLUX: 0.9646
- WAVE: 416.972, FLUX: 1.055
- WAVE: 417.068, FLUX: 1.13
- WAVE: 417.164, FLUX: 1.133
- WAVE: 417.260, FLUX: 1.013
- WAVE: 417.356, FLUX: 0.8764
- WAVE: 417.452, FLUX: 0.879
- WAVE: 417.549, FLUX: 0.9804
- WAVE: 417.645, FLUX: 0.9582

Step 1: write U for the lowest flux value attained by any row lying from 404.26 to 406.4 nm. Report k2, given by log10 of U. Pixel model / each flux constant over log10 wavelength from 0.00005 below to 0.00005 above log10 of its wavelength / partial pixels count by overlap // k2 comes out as -0.055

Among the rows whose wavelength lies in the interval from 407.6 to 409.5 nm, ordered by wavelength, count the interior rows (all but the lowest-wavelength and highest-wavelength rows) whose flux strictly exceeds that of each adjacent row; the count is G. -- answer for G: 4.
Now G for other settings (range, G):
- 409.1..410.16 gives 1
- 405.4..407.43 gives 3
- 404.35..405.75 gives 2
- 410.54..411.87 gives 2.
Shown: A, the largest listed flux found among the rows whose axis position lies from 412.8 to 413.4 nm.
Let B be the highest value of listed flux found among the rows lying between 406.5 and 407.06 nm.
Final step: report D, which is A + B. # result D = 2.14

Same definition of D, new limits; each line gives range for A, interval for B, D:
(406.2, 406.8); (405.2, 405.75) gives 2.22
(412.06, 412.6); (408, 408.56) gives 2.05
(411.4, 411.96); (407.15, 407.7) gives 2.04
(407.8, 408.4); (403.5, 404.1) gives 2.09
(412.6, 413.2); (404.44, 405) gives 2.06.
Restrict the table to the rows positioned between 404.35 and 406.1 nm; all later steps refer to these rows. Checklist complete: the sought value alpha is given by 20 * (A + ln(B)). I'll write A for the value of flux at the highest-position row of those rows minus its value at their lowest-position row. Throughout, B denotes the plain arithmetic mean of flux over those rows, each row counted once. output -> -0.3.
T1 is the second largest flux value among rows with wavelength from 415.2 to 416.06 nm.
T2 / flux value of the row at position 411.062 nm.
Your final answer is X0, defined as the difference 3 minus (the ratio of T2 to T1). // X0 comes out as 2.26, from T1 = 1.058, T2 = 0.7877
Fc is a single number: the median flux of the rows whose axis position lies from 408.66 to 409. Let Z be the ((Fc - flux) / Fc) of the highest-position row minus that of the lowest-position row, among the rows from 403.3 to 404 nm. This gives 0.02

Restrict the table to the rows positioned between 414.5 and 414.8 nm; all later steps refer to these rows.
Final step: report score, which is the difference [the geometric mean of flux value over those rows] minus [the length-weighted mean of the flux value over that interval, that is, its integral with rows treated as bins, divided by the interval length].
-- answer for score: 0.004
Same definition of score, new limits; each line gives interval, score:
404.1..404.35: 0.001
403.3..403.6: 0.003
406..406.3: -0.007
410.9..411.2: -0.006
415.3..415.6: 0.001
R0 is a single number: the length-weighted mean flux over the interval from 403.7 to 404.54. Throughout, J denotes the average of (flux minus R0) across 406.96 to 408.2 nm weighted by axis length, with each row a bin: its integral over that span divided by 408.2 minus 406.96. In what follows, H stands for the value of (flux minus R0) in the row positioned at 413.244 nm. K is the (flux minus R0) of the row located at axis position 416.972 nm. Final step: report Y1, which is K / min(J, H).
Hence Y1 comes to -1.6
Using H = 0.00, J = -0.029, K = 0.05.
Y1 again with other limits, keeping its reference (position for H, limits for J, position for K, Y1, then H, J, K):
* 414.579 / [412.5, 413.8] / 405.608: 0.6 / -0.08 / -0.114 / -0.07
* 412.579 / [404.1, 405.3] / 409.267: -0.1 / -0.17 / 0.031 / 0.01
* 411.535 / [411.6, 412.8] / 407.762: 1.0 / -0.11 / -0.099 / -0.11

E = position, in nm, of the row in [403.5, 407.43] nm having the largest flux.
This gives 405.142 nm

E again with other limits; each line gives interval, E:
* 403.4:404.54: 404.303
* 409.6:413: 412.294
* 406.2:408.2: 406.637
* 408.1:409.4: 408.420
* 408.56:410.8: 409.173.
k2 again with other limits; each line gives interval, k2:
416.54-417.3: -0.048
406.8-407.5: -0.044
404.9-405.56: -0.008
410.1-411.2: -0.199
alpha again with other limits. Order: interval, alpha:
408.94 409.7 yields -1.1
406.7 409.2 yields -1.1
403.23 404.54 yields -0.4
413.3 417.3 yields 1.0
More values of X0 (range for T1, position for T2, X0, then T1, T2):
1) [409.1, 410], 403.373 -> 2.01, 1.02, 1.005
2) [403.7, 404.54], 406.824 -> 2.03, 1.057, 1.022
